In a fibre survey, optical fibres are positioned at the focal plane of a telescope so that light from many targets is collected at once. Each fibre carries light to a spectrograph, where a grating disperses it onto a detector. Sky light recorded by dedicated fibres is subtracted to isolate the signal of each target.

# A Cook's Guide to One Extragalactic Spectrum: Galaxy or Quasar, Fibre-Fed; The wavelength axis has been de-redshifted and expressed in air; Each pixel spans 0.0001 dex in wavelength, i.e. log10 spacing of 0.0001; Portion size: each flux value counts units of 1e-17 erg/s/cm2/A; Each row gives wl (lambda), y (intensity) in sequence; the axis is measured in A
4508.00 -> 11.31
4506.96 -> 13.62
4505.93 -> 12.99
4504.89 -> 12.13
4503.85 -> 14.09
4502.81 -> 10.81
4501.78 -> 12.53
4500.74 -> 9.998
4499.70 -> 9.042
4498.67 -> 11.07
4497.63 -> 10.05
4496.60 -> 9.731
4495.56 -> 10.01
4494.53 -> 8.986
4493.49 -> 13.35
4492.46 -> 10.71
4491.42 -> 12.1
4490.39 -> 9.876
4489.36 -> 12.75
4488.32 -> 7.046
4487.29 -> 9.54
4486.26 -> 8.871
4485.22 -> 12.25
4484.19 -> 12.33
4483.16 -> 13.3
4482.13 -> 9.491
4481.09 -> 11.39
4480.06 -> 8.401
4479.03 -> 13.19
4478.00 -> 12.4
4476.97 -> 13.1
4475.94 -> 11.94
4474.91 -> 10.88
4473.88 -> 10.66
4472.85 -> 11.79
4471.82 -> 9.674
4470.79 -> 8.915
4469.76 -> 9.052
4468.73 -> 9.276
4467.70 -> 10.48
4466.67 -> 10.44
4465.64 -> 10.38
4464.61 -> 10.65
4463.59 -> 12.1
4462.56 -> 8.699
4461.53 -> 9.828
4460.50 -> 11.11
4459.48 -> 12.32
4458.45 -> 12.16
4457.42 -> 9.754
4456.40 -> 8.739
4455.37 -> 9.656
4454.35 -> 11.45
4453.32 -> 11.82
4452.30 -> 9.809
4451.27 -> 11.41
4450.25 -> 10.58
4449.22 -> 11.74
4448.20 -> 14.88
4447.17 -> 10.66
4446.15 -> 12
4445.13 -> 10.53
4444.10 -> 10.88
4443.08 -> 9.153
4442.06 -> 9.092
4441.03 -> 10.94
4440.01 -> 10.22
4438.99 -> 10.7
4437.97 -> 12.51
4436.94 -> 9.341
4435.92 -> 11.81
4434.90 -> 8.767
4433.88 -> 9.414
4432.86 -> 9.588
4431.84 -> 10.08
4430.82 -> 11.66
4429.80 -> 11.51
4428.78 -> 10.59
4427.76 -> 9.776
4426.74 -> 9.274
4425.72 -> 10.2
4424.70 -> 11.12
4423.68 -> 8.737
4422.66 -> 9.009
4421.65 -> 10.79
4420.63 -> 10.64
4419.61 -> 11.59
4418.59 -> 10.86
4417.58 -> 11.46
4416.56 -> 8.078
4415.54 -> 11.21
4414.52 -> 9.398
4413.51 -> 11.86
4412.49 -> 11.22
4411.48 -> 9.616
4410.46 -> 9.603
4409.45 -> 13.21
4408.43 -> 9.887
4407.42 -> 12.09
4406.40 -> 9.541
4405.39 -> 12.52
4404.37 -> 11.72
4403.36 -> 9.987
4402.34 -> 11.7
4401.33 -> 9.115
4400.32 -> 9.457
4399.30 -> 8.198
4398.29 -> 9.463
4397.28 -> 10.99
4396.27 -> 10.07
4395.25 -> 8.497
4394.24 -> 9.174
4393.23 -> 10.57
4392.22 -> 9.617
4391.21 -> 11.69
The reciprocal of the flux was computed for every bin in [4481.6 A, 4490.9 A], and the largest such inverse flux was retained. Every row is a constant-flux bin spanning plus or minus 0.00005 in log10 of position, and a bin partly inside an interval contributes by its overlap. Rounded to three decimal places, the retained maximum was 0.142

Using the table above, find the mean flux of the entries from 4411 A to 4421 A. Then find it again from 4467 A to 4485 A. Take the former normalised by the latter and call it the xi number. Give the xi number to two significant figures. 0.97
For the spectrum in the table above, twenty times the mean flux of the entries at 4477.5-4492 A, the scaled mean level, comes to 218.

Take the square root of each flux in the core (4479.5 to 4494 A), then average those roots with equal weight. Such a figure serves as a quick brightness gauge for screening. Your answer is 3.28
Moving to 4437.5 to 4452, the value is 3.32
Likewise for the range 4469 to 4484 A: 3.31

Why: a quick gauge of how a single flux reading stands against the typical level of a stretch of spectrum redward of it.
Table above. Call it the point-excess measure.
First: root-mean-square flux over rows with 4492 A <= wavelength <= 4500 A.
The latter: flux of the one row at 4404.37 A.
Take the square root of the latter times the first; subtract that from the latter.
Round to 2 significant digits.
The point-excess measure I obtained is 0.65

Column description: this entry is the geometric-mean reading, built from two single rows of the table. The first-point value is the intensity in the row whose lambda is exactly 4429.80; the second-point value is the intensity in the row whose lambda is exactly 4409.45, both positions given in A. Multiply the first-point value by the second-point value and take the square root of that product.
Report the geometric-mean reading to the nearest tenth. 12.3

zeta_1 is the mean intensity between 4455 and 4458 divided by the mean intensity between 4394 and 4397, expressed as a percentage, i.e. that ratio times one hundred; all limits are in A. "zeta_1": 101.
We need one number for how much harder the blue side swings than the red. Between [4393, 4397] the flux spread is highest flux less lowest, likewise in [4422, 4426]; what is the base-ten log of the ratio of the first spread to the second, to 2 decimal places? -0.06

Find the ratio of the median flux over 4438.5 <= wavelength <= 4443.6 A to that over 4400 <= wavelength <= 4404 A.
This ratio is 1.05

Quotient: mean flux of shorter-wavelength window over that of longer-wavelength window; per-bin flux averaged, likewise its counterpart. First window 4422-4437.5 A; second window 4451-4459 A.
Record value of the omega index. 0.95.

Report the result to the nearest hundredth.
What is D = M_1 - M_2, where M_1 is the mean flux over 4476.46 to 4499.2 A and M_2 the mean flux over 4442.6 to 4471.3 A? 0.25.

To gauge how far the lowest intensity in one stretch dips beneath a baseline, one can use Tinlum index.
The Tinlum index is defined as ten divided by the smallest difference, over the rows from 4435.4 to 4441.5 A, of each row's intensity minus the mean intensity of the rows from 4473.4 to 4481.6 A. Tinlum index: -4.6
